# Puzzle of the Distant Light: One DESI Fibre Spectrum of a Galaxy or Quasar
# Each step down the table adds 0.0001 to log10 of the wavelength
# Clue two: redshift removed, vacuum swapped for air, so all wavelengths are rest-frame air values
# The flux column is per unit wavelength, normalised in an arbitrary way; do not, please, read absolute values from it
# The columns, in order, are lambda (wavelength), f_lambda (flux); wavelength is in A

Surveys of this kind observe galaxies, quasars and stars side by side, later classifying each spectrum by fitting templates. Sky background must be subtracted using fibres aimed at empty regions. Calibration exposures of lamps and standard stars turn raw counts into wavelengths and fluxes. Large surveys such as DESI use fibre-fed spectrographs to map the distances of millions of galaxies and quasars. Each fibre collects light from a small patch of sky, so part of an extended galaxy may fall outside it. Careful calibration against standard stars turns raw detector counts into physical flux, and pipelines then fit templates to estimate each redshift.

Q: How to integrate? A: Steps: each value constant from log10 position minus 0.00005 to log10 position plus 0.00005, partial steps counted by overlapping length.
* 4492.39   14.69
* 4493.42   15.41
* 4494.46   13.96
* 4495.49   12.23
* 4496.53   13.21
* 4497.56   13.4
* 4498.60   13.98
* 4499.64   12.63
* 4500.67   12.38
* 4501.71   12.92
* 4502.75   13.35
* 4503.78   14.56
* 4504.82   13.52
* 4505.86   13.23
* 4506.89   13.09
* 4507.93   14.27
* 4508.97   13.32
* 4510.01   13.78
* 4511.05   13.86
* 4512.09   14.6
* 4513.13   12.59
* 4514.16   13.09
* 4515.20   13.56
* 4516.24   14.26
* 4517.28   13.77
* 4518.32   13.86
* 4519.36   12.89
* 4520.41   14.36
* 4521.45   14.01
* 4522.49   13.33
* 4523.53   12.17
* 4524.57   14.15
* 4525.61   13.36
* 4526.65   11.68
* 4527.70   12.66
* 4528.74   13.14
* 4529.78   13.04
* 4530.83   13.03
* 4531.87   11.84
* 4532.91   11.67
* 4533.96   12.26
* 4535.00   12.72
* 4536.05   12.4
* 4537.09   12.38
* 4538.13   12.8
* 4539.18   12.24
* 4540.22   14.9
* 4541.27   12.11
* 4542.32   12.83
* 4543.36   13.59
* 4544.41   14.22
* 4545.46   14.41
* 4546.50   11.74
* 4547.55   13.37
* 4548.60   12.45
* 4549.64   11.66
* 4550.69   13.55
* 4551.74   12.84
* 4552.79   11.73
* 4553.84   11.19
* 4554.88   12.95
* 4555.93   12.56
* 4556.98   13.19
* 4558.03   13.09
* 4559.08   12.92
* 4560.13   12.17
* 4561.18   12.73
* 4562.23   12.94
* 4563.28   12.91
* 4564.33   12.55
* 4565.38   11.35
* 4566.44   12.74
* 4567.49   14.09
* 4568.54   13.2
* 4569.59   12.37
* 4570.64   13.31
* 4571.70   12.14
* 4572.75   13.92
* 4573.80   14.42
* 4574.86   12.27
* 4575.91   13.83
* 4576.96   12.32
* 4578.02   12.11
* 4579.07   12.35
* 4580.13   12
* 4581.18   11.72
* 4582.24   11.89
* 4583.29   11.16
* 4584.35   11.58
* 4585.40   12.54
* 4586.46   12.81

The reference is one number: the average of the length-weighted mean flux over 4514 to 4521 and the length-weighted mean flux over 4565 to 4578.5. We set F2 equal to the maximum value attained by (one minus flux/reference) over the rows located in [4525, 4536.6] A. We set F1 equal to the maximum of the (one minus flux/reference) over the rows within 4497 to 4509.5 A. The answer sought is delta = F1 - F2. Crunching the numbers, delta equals -0.05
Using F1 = 0.07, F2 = 0.12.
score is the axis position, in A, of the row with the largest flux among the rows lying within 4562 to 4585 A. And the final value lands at 4573.80 A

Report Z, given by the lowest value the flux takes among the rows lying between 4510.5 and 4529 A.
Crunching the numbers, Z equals 11.68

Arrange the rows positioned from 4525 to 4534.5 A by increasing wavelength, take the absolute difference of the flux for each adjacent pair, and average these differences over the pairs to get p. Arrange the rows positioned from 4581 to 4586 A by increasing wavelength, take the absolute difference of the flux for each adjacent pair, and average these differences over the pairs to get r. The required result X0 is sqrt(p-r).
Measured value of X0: 0.28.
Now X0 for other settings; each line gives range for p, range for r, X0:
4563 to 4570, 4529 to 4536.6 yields 0.74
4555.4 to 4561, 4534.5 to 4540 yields 0.29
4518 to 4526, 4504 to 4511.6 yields 0.74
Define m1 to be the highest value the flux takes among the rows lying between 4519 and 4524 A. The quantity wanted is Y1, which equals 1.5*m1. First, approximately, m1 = 14.36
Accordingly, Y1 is 21.5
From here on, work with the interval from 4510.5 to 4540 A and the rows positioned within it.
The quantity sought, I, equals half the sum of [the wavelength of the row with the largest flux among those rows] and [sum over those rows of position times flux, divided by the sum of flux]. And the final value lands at 4518.4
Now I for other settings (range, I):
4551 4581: 4569.9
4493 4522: 4500.4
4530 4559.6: 4542.6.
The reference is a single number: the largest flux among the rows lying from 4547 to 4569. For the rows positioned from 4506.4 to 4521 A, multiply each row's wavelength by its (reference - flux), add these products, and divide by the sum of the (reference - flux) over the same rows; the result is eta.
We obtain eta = 4513.2 A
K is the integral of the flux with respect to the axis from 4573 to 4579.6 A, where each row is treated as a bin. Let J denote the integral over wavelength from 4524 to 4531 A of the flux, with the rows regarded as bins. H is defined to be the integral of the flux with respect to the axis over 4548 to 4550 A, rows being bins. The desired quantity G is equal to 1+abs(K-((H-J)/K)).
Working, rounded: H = 24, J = 91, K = 85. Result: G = 87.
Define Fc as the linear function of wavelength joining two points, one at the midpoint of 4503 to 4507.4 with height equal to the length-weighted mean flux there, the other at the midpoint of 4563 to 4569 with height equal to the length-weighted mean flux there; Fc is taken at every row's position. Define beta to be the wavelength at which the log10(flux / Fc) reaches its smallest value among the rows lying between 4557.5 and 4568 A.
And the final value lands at 4565.38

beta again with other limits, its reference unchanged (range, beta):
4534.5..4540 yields 4539.18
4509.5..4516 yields 4513.13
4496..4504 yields 4500.67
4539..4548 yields 4546.50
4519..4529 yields 4526.65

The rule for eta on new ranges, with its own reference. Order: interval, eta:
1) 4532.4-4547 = 4538.2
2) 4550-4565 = 4557.3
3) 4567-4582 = 4576.0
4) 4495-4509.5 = 4500.9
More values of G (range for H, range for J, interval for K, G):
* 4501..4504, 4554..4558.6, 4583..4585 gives 25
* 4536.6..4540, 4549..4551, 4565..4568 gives 39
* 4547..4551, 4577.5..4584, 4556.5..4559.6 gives 42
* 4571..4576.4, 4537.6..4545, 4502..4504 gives 29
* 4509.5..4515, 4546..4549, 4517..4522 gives 69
